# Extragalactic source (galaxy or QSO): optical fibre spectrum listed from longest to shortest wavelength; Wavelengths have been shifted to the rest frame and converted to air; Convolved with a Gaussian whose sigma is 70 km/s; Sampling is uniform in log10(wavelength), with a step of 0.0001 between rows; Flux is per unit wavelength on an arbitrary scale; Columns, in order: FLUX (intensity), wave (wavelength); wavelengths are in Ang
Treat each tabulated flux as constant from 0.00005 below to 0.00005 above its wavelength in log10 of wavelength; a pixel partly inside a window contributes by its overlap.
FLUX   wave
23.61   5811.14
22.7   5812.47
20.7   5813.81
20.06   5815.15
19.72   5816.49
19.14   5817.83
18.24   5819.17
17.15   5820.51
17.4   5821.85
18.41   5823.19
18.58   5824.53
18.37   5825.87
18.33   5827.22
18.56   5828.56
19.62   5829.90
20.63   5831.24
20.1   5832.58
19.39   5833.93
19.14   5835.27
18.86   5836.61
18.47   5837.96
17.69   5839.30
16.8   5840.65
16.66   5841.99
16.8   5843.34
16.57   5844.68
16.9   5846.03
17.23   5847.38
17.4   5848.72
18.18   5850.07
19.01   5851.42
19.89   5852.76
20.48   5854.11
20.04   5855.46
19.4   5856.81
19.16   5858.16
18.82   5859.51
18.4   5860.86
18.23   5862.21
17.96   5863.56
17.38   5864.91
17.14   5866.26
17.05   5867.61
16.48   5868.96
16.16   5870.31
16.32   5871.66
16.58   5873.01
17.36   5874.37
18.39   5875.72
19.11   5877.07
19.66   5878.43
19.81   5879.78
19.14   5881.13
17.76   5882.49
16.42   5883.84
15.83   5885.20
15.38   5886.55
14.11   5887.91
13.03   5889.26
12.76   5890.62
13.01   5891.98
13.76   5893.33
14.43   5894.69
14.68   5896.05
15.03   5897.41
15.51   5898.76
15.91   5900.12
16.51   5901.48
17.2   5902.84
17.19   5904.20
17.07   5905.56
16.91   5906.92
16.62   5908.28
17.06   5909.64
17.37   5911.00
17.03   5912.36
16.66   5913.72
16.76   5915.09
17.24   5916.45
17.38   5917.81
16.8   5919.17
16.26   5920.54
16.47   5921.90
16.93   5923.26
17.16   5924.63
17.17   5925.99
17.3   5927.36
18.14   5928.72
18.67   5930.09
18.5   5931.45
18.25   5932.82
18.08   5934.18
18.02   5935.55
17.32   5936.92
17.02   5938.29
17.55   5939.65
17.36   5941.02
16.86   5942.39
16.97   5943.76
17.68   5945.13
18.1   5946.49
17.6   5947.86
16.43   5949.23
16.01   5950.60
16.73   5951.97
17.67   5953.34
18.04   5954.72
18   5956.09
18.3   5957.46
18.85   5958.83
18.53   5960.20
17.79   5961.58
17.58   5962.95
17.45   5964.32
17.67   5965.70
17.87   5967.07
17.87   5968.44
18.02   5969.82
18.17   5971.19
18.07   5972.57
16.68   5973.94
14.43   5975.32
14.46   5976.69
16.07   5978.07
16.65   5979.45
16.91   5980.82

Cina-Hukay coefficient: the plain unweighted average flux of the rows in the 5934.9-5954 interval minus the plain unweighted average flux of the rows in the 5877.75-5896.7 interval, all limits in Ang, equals 1.5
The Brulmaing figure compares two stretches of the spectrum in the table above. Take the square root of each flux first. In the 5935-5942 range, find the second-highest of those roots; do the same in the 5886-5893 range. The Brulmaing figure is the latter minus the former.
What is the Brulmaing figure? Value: -0.43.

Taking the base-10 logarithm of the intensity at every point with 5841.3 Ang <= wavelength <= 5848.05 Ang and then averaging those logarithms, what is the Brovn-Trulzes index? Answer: 1.23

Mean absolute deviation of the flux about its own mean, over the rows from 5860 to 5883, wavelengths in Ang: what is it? 1.0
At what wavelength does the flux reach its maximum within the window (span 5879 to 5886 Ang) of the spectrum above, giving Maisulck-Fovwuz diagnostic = 5879.78 Ang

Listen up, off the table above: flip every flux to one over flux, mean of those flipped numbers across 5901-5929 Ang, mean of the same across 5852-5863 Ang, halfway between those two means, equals 0.055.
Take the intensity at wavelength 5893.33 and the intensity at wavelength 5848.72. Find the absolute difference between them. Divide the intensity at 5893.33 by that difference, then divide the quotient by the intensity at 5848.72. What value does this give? 0.22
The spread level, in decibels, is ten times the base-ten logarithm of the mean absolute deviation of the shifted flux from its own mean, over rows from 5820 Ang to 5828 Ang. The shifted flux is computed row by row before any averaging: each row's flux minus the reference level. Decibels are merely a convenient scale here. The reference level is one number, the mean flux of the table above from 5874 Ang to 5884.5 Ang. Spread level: -2.9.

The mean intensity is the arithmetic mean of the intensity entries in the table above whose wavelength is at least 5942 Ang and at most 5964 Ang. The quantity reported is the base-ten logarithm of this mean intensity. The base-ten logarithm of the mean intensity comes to 1.245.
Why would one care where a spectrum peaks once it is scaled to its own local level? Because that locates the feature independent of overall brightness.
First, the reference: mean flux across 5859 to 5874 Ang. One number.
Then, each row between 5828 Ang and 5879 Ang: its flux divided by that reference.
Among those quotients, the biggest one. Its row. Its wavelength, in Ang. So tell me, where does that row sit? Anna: 5831.24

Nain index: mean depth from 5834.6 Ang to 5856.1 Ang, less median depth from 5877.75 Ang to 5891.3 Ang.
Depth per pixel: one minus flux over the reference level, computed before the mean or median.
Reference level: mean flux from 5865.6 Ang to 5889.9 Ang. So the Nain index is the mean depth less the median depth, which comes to -0.12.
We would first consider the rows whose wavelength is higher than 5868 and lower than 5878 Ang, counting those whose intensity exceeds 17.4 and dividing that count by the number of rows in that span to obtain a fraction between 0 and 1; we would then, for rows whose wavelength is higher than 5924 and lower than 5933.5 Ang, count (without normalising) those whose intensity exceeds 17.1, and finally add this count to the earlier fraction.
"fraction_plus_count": 7.3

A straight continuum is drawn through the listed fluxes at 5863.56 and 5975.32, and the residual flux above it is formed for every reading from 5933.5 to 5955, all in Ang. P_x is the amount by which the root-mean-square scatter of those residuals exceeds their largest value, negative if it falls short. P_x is -0.94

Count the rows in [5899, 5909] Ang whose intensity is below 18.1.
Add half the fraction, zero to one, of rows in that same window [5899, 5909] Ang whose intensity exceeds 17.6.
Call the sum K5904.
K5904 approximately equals 7.0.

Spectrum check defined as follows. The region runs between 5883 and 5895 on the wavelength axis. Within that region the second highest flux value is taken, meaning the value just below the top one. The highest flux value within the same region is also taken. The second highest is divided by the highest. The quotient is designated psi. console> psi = 0.964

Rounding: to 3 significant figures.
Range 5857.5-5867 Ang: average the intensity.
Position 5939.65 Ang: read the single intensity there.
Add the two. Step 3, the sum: 35.7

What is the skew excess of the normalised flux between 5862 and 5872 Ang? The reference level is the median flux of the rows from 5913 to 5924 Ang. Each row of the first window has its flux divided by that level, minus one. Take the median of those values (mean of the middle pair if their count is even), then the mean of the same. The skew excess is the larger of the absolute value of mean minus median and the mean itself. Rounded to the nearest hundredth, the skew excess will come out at 0.02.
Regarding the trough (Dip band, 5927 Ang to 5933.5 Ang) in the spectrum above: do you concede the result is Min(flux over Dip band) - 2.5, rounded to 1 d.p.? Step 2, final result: 14.8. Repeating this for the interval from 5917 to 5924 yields 13.8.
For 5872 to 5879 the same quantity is 14.1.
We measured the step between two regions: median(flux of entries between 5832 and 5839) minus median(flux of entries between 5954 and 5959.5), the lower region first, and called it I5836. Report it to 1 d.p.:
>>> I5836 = 1.0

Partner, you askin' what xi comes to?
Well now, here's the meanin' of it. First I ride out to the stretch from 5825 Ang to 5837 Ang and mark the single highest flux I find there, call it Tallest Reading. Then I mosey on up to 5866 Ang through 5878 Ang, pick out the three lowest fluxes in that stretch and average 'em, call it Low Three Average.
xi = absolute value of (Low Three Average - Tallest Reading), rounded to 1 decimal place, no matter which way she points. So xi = 4.3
